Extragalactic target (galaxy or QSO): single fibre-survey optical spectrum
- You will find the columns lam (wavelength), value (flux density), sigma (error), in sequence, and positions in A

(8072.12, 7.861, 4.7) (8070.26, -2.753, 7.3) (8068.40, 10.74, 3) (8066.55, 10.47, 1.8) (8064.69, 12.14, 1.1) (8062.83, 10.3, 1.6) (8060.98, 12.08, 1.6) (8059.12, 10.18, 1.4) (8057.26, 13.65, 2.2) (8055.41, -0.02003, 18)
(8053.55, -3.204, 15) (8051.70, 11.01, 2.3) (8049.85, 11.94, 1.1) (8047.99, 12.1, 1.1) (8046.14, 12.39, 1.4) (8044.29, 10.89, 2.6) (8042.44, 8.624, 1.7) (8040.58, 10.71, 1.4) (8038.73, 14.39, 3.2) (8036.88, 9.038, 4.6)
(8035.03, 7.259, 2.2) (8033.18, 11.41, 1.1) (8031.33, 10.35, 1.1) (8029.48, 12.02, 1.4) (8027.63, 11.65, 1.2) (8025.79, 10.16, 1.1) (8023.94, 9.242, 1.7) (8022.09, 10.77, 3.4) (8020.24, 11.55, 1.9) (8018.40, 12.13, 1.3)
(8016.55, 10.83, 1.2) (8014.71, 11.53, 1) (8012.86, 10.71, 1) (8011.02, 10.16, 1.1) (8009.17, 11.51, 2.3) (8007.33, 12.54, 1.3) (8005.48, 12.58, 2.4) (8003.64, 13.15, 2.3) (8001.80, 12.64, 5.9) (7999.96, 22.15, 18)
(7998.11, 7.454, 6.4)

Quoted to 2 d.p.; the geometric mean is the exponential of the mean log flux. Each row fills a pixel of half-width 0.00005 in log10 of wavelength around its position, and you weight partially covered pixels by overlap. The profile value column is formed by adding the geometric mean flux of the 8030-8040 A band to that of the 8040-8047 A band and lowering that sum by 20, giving 0.79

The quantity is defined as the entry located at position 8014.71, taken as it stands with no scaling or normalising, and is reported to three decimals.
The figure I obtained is 11.530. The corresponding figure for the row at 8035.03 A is 7.259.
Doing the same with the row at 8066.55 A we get 10.470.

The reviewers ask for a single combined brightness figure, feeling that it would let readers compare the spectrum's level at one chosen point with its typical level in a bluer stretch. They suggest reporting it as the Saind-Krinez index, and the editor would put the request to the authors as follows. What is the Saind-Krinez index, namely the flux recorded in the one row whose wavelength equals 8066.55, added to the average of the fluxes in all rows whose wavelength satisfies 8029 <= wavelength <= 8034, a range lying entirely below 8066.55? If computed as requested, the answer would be 21.7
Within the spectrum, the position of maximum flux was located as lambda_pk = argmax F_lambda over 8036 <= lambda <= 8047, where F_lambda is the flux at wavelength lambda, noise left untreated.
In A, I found 8038.73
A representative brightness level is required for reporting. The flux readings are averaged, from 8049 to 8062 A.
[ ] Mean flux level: 7.9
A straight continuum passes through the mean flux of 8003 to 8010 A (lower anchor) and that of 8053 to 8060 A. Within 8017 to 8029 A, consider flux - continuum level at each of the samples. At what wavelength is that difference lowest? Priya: 8023.94 A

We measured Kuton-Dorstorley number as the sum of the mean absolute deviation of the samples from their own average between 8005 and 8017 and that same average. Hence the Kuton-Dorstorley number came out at 12.1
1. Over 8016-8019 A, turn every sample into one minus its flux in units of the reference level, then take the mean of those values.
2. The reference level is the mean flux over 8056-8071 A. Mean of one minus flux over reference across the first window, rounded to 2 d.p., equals -0.20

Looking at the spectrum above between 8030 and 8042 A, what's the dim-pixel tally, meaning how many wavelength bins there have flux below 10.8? 4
